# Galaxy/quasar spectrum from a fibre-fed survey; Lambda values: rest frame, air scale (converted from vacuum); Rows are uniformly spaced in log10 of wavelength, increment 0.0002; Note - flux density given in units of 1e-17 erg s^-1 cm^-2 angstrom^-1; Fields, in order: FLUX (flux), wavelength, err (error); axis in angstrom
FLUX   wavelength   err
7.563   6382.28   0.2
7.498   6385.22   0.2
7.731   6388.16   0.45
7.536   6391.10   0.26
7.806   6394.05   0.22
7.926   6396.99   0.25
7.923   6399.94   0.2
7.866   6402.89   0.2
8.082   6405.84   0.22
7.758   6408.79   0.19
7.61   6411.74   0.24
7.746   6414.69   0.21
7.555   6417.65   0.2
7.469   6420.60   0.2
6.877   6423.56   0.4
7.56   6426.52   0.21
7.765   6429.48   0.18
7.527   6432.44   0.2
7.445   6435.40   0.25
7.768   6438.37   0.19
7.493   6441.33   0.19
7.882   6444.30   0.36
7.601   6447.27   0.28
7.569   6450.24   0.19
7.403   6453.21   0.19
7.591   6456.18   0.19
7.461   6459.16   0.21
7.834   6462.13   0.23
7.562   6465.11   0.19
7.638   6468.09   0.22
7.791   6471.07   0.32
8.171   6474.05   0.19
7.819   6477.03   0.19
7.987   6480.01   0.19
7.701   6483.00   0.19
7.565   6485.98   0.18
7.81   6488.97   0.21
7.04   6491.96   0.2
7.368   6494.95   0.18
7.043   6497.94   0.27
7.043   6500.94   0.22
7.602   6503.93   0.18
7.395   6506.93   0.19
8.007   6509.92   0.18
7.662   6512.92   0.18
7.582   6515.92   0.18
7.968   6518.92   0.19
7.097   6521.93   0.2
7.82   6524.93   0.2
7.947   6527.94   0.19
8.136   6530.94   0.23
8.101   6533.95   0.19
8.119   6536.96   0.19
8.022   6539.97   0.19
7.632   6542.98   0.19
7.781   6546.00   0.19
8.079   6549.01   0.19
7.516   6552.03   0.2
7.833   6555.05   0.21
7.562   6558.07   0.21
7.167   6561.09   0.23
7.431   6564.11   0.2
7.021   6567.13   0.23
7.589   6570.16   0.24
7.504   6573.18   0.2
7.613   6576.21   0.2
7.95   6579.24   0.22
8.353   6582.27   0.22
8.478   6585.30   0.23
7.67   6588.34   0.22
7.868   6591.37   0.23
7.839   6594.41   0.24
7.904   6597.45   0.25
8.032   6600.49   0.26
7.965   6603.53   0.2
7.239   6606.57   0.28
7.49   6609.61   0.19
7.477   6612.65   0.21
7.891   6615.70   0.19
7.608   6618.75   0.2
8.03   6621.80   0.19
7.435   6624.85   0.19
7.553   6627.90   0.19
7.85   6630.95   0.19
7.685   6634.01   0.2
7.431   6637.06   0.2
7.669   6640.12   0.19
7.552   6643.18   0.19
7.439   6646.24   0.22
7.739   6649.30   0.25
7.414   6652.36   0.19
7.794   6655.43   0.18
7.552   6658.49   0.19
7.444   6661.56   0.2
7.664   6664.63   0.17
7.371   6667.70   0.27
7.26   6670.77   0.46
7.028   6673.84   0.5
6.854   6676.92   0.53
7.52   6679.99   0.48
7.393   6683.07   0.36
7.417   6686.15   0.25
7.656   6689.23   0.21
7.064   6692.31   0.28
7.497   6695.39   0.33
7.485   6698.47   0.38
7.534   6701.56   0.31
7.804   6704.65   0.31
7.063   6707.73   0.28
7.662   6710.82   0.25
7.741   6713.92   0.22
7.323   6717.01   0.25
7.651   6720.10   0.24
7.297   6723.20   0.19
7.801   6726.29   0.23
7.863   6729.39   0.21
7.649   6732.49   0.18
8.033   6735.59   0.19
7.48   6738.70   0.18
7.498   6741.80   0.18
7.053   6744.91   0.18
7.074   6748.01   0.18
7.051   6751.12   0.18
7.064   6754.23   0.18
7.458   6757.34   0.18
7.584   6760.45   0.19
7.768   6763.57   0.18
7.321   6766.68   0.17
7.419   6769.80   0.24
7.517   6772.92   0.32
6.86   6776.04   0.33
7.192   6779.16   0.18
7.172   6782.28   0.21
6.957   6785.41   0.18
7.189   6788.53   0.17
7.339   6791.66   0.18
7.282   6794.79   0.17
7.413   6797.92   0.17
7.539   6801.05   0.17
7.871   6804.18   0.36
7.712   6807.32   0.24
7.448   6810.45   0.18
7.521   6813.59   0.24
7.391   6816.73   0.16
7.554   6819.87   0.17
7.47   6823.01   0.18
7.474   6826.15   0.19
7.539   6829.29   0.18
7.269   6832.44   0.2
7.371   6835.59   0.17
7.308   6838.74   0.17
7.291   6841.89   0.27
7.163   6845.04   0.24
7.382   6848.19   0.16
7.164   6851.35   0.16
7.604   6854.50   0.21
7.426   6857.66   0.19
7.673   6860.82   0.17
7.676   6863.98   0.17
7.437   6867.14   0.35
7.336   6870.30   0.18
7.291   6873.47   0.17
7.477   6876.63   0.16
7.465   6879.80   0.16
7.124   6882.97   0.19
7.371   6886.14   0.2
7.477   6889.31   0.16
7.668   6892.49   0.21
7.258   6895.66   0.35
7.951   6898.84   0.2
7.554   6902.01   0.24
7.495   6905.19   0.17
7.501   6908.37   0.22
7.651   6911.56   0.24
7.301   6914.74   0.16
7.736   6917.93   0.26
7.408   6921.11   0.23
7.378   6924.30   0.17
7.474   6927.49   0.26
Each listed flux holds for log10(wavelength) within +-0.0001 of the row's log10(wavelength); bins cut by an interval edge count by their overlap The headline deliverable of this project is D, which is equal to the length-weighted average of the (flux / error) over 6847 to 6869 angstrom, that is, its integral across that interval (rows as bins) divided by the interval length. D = 39.6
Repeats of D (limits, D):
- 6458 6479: 36.2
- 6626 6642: 39.4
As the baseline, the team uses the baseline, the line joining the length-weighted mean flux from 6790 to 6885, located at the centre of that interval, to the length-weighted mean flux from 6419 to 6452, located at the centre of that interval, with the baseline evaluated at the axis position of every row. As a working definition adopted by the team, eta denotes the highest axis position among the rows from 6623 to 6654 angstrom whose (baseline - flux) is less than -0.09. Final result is 6649.30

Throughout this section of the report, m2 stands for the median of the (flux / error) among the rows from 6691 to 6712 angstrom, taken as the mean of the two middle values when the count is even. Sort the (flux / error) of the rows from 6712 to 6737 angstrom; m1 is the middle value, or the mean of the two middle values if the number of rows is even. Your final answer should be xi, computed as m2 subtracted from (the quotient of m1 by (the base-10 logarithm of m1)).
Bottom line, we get -2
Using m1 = 36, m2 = 25.2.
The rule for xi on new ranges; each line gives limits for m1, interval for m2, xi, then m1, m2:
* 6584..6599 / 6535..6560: -18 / 34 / 40.6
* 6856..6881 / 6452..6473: -9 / 44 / 35.5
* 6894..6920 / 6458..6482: -16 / 33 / 37.7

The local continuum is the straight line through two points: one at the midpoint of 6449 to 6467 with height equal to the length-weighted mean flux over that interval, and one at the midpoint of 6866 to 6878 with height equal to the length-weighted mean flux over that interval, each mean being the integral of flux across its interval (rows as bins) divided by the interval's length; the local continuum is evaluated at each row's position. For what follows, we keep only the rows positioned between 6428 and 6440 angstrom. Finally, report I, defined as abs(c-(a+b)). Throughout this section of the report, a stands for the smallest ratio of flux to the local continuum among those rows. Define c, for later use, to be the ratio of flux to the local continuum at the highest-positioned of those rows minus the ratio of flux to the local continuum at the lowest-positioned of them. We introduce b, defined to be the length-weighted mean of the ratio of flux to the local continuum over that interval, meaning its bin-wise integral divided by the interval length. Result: 1.99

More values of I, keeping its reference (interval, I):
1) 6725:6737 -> 2.05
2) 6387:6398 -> 1.98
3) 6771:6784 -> 1.94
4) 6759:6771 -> 2.02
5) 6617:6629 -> 2.02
